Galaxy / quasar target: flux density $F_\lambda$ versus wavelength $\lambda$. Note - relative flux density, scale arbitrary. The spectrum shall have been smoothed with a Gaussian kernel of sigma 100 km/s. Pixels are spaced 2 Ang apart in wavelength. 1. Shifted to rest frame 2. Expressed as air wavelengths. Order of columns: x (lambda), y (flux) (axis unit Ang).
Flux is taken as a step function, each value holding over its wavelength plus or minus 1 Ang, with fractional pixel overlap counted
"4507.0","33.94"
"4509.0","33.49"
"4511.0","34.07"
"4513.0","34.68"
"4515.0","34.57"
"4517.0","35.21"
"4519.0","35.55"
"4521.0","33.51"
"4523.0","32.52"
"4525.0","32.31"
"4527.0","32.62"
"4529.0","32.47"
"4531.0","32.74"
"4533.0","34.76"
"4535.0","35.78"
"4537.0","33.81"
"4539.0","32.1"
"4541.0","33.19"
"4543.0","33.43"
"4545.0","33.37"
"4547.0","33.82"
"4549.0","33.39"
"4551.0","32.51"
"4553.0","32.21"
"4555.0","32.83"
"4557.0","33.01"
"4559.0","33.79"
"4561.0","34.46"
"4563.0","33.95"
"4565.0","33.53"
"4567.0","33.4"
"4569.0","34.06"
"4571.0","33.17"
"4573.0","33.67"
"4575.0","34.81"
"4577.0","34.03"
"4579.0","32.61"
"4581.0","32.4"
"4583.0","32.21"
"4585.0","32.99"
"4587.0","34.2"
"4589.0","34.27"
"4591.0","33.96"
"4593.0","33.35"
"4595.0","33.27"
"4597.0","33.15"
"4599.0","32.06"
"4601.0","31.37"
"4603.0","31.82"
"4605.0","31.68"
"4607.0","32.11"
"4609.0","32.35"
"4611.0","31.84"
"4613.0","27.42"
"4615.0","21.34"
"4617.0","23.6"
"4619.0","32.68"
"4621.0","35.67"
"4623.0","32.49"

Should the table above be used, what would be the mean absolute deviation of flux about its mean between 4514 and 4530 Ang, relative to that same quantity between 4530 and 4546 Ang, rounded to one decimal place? 1.3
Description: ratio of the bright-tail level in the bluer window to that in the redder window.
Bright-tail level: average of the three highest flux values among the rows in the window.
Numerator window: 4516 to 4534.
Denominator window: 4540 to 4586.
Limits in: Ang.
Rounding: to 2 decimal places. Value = 1.02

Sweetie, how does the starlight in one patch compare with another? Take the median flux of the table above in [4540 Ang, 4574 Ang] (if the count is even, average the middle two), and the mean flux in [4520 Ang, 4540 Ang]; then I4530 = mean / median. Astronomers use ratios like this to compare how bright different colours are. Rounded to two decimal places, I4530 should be 1.00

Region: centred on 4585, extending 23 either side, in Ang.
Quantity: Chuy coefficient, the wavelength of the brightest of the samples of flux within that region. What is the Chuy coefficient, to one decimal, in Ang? 4575.0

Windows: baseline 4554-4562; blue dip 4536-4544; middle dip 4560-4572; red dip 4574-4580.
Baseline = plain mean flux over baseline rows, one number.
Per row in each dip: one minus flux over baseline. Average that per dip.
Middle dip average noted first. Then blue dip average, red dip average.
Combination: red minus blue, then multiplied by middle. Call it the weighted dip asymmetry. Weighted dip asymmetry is 0.0001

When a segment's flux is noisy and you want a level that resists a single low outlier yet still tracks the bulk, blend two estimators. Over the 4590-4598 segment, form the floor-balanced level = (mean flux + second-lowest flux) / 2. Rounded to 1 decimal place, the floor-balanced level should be 33.4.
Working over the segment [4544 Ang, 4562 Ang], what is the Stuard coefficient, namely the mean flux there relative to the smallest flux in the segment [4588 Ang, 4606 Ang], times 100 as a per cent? 106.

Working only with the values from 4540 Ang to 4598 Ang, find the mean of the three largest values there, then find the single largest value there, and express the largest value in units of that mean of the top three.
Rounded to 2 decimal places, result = 1.01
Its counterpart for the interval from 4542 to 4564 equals 1.01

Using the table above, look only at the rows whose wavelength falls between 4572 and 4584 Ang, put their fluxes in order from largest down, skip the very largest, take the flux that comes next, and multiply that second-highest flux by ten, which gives 340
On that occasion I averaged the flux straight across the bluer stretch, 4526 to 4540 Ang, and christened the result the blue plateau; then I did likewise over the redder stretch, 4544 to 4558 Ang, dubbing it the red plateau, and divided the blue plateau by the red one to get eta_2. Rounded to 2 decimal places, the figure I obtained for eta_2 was 1.01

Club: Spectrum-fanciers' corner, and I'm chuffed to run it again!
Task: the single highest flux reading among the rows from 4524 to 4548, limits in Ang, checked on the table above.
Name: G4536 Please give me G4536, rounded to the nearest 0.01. 35.78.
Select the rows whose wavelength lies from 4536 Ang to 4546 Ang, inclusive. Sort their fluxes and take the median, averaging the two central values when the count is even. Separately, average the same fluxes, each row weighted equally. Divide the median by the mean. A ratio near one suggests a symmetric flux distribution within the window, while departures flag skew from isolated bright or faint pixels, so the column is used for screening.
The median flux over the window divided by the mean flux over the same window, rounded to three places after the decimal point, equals 1.006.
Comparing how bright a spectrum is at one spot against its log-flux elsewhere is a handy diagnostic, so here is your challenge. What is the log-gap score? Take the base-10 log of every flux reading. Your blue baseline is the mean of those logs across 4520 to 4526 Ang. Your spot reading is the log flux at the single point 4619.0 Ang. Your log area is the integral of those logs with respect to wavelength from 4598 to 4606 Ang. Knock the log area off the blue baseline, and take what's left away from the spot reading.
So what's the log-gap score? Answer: 12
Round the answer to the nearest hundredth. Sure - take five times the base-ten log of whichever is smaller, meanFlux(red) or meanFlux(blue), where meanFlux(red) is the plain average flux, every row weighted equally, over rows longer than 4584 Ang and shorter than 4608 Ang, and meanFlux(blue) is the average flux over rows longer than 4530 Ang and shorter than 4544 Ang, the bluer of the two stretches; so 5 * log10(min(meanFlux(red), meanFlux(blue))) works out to 7.58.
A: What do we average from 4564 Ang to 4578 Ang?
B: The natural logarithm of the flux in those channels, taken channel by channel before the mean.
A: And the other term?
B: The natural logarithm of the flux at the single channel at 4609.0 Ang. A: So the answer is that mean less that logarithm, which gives 0.044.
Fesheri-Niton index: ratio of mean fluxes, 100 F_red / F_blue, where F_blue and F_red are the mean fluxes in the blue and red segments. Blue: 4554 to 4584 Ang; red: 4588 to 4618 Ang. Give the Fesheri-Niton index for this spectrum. 92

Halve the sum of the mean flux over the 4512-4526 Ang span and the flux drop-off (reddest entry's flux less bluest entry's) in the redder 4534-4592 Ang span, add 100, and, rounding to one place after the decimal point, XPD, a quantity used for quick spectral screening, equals 116.1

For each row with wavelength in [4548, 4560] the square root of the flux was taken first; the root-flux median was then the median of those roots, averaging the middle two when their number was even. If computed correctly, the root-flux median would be 5.74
